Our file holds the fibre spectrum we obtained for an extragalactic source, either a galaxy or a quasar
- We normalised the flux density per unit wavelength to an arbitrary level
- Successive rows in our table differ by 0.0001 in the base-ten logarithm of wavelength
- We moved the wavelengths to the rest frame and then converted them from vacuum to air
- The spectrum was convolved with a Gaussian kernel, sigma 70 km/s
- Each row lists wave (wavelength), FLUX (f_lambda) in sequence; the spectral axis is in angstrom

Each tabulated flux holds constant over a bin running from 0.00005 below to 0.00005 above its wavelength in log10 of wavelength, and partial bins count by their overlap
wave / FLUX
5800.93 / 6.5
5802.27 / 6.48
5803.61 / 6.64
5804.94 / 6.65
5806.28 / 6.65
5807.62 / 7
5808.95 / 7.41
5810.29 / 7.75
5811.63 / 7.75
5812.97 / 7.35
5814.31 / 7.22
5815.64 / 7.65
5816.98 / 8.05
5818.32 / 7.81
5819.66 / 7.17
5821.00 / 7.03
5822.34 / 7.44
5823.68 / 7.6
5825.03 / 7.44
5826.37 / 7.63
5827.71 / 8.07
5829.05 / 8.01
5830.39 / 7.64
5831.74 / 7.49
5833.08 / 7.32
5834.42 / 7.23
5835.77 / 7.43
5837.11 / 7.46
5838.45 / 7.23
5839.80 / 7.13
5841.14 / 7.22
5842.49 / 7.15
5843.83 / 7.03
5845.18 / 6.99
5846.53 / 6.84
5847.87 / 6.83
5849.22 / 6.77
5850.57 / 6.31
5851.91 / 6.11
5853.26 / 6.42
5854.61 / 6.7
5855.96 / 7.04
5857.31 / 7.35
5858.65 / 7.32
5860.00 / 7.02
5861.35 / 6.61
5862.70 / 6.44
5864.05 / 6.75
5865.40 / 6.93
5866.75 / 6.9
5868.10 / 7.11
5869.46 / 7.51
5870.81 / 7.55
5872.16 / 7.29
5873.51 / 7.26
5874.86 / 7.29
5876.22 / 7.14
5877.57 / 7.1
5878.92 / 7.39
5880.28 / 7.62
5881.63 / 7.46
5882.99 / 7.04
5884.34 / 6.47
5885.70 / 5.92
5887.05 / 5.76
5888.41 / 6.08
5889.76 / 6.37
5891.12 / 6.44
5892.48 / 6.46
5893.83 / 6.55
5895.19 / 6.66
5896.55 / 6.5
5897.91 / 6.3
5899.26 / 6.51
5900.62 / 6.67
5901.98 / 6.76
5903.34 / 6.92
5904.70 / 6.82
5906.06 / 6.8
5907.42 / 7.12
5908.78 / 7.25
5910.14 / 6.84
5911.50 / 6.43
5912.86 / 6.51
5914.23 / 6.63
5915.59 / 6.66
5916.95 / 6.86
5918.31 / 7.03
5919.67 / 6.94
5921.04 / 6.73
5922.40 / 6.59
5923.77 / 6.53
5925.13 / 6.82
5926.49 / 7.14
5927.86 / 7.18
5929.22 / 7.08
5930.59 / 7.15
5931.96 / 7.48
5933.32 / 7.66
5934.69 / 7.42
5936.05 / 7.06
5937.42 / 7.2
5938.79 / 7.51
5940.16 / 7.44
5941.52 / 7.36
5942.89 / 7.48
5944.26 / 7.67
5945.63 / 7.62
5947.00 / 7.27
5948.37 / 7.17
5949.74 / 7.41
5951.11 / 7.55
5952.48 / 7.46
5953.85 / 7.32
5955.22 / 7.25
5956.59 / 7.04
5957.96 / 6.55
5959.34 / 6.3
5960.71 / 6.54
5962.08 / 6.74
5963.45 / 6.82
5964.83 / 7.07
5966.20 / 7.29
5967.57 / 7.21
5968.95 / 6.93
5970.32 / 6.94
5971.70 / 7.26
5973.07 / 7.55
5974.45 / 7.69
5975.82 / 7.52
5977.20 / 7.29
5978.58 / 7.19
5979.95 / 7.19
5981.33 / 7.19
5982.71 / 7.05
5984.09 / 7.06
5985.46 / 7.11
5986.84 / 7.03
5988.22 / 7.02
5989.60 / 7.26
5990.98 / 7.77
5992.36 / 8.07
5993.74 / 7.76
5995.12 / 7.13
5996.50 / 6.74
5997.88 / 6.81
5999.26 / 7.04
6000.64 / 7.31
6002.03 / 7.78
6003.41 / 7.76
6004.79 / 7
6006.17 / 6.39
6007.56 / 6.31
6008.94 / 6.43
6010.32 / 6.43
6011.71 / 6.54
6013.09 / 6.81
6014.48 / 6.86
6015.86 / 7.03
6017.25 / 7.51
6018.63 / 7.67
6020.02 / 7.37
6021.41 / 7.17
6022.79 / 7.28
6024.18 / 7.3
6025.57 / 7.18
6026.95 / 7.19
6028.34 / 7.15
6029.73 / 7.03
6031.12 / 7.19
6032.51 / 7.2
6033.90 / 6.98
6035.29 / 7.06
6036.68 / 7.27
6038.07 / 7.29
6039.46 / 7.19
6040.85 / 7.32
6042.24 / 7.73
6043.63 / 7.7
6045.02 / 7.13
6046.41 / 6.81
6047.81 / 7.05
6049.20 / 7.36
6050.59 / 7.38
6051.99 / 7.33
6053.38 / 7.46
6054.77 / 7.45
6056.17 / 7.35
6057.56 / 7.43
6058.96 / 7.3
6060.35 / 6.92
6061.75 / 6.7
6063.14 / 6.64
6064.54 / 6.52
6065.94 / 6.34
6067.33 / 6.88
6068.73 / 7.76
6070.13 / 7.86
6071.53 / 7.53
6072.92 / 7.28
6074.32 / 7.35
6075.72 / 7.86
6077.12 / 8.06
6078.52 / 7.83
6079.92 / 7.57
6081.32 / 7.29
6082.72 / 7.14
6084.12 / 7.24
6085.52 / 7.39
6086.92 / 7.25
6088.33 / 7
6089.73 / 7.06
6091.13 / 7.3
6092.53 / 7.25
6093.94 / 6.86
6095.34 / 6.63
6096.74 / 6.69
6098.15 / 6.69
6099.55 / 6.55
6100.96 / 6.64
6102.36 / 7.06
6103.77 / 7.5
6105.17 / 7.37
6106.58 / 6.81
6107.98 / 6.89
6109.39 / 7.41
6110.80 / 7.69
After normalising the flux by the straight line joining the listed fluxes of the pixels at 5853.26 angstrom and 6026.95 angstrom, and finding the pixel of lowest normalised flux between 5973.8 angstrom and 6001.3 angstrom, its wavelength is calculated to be 5996.50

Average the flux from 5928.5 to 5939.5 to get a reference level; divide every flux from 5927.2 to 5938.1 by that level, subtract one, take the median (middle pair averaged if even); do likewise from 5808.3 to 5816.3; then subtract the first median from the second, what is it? 0.05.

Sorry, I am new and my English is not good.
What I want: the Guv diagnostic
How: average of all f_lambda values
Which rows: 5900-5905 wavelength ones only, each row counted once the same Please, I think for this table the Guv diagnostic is 6.79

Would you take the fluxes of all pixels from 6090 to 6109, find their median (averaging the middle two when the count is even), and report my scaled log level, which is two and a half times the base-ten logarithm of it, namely 2.09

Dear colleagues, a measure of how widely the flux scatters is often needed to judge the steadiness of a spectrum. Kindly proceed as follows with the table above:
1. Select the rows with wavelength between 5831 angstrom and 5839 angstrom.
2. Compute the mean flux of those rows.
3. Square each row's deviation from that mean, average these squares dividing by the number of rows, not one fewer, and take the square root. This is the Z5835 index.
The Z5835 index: 0.11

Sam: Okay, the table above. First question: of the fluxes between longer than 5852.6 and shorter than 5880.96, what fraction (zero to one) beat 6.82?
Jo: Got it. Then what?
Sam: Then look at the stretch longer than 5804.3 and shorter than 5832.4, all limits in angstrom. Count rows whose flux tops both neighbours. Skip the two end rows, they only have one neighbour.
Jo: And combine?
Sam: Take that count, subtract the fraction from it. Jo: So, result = 2.24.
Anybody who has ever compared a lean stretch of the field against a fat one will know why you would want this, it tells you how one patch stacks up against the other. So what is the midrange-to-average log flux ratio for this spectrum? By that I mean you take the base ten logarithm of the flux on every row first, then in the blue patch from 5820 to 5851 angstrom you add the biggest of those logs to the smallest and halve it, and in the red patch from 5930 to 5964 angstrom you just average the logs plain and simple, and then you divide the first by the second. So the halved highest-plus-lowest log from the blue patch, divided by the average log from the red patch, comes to 0.99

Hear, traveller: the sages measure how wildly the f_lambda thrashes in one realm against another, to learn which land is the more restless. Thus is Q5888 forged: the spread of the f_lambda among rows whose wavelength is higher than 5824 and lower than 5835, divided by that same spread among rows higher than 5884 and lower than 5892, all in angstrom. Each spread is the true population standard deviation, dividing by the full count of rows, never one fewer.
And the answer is 1.0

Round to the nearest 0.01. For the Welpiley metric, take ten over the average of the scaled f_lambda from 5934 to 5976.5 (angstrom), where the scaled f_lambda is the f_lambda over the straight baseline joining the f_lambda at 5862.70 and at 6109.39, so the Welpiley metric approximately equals 9.43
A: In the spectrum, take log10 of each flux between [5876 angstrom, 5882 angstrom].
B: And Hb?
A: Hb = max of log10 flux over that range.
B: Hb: 0.882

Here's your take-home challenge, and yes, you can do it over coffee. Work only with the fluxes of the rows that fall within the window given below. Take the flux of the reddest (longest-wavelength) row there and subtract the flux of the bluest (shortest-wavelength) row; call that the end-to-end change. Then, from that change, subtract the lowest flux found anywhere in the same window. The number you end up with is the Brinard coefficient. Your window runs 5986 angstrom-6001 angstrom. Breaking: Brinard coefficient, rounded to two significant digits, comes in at -6.5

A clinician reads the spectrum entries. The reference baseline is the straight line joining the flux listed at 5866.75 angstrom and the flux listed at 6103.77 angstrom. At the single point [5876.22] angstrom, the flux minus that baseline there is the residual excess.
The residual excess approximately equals 0.2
